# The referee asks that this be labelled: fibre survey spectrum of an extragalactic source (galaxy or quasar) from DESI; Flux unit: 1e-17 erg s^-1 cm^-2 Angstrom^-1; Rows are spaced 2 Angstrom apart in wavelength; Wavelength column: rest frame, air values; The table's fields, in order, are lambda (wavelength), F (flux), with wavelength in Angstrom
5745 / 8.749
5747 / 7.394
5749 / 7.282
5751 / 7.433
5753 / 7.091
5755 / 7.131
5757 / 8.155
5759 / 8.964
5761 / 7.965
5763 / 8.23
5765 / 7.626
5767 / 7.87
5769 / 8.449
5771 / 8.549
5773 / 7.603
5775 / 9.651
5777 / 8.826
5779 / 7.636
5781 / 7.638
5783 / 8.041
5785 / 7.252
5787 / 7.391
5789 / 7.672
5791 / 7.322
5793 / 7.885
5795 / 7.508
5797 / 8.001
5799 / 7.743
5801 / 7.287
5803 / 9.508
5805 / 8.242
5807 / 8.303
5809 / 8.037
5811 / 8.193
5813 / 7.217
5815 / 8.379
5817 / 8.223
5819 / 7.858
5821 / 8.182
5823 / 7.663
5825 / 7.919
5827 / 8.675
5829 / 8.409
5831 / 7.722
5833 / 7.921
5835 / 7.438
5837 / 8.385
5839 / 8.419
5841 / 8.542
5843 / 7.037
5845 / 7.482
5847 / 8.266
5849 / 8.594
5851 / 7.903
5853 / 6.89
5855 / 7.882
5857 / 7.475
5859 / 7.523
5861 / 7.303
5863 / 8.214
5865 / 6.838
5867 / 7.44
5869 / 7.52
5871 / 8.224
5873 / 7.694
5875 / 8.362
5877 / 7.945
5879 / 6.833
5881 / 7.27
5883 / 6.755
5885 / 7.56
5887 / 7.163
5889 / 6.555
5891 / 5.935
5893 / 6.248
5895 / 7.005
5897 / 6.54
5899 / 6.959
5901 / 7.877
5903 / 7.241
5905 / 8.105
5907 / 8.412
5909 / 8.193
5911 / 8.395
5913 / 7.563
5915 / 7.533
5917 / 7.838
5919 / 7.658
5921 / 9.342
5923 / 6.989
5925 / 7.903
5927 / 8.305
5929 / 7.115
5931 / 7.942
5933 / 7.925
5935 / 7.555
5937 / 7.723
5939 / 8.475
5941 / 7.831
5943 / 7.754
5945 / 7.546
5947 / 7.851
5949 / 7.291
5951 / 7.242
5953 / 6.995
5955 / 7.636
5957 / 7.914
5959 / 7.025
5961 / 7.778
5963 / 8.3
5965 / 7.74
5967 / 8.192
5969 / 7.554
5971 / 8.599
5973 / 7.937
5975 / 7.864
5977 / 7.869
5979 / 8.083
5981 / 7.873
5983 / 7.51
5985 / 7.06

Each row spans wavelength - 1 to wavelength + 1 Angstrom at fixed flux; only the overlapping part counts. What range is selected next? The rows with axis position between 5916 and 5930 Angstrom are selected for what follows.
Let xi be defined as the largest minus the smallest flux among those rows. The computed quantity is 2.35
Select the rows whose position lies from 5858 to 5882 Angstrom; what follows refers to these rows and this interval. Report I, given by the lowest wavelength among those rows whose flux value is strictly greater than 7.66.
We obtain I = 5863 Angstrom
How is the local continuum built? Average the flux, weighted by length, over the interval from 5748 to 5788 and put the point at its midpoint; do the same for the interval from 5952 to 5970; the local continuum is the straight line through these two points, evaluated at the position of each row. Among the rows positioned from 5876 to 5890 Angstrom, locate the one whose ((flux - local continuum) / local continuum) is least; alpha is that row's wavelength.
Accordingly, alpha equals 5889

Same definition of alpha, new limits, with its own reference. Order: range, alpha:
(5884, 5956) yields 5891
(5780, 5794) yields 5785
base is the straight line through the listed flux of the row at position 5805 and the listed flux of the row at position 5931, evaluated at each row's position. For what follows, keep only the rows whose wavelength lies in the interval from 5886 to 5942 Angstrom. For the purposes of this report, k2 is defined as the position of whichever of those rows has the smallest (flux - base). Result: 5891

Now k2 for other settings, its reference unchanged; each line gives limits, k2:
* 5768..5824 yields 5785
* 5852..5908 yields 5891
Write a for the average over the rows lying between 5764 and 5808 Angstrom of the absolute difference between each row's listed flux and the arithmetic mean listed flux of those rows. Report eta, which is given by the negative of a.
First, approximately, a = 0.51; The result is -0.51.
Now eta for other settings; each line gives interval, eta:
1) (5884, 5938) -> -0.57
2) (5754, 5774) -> -0.42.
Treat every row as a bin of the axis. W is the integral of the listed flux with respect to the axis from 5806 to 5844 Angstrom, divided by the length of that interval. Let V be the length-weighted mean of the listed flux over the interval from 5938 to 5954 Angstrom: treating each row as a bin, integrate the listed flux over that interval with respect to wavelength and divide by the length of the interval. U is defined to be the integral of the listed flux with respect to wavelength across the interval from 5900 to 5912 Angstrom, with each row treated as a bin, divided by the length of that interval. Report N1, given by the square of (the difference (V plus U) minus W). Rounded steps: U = 8.04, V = 7.62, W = 8.0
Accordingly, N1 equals 58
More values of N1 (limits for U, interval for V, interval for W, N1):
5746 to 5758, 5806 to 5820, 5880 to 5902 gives 73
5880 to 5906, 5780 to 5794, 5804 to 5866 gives 45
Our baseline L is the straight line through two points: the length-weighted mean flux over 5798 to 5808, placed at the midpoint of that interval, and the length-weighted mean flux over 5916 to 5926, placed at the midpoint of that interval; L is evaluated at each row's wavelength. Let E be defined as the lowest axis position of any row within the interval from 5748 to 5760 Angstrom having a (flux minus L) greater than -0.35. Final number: 5757 Angstrom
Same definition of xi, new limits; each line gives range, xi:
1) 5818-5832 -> 1.01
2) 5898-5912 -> 1.45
